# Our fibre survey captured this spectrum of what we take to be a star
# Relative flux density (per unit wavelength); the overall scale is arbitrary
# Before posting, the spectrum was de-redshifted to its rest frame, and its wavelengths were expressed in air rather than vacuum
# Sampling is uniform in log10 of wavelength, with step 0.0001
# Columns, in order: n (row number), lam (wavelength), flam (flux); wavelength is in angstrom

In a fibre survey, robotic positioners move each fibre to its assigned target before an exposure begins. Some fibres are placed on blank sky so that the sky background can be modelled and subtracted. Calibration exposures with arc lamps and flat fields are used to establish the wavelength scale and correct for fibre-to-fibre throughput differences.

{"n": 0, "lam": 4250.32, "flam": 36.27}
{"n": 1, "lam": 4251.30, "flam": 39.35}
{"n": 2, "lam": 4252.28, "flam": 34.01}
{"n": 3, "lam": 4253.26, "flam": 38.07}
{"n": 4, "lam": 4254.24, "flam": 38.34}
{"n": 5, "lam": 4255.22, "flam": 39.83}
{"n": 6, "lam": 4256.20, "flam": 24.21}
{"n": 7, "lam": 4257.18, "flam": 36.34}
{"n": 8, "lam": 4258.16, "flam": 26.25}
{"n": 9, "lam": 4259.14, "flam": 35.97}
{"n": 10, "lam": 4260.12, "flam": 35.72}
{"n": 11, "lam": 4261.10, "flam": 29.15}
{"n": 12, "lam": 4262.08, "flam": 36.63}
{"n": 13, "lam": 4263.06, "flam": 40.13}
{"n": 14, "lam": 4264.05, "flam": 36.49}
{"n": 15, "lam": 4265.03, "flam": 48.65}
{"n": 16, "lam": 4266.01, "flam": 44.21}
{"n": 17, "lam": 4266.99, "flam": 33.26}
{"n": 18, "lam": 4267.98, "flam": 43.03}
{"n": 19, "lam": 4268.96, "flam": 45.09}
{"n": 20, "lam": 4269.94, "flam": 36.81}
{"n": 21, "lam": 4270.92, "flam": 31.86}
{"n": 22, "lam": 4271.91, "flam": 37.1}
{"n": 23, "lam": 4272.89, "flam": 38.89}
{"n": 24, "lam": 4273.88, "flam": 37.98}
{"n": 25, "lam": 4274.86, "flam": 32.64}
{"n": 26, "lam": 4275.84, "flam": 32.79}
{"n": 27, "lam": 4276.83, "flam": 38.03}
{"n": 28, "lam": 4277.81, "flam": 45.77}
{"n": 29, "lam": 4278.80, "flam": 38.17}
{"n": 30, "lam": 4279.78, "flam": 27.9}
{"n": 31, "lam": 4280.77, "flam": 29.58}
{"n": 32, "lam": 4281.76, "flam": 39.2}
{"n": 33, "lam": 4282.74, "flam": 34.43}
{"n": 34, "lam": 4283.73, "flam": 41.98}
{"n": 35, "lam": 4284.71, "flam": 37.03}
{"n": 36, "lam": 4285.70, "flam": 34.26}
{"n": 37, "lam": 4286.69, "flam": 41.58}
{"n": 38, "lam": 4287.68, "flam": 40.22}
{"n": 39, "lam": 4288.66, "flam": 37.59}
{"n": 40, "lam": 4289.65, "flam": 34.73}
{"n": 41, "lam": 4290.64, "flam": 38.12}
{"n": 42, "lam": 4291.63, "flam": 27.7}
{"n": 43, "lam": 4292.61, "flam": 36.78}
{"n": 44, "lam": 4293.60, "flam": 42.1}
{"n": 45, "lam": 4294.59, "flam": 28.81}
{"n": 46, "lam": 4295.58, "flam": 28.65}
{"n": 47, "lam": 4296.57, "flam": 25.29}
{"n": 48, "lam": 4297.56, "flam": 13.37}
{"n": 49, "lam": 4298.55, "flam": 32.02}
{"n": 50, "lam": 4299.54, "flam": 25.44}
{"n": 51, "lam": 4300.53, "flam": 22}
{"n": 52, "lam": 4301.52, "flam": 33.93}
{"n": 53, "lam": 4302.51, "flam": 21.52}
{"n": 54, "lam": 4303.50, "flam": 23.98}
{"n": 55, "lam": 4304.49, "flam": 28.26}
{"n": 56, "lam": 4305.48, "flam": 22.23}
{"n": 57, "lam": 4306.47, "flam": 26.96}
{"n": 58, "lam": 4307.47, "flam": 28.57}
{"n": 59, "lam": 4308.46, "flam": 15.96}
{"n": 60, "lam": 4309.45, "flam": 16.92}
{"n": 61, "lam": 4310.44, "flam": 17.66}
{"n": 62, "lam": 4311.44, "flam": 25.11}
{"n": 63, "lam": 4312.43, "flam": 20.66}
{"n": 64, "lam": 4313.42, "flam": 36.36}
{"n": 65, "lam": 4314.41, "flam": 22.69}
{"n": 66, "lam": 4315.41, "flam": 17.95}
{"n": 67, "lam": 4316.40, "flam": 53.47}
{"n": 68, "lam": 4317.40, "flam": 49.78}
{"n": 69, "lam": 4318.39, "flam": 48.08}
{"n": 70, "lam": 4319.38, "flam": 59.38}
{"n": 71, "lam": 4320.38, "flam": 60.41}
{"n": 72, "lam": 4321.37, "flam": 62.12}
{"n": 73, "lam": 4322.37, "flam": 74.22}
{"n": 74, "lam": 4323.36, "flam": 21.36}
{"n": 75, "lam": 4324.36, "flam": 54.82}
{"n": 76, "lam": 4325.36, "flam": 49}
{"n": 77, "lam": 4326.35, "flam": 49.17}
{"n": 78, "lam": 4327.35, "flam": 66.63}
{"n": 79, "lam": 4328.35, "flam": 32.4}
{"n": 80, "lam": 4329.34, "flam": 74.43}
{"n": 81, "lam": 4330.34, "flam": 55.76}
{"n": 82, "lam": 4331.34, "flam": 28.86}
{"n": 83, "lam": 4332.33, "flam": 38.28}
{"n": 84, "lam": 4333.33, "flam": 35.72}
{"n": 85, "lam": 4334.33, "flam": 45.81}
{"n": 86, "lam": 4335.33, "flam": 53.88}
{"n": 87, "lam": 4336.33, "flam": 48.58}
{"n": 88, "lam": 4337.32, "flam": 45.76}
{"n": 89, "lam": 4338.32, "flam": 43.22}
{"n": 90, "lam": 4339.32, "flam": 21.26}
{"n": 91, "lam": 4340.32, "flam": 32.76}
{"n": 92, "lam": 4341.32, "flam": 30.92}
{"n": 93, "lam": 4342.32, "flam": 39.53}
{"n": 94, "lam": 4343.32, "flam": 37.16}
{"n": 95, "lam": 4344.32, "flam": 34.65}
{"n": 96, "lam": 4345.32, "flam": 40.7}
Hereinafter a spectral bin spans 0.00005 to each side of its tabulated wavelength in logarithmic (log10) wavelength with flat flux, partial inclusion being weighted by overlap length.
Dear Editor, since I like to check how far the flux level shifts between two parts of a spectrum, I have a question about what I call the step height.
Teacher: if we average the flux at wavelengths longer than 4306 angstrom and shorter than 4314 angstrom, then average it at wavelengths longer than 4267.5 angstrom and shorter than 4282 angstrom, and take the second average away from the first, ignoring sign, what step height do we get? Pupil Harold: 13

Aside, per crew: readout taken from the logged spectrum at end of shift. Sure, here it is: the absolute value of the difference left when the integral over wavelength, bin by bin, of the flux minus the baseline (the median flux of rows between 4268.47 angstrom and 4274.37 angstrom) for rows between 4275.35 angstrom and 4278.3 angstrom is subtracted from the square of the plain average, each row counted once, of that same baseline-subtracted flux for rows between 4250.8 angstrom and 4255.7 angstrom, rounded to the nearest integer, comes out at 4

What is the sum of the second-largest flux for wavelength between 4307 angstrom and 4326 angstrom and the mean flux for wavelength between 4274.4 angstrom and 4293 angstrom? 98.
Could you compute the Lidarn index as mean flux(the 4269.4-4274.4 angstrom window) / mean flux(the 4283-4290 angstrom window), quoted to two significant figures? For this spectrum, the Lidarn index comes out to 0.96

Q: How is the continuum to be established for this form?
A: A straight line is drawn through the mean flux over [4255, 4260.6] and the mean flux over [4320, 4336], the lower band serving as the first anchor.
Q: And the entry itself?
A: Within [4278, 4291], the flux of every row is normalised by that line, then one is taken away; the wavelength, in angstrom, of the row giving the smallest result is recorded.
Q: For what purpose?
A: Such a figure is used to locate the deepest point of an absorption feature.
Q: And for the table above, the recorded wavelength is 4279.78 angstrom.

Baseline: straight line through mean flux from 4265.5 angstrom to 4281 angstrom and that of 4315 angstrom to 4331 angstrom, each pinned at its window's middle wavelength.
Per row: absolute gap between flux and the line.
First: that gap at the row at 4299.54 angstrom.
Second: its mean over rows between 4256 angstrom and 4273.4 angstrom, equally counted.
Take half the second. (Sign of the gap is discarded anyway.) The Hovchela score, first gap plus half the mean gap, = 21.9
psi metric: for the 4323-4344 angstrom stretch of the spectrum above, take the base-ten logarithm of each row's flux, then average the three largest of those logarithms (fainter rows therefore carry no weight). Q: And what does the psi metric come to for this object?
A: 1.81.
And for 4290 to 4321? 1.76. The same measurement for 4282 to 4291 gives 1.62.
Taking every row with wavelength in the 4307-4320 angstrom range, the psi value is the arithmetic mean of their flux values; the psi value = 32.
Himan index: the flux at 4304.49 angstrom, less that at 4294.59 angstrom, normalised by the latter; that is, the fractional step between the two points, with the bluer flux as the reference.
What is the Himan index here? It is -0.02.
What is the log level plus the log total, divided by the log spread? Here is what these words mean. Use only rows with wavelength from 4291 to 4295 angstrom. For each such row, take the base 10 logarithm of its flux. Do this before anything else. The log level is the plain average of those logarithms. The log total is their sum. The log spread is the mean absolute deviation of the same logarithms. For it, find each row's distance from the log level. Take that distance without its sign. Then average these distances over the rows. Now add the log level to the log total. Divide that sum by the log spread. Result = 106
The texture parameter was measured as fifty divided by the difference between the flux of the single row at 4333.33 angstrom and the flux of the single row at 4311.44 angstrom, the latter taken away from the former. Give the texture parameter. 5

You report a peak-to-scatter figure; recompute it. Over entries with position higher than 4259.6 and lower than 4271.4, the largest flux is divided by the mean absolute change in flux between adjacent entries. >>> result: 7.3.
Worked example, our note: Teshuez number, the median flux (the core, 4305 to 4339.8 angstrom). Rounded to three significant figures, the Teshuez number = 43.2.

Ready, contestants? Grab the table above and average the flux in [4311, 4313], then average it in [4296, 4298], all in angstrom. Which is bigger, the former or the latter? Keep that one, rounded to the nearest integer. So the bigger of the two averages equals 23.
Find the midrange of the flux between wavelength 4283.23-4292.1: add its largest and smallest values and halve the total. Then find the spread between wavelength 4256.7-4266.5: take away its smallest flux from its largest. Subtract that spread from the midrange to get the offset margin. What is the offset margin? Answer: 12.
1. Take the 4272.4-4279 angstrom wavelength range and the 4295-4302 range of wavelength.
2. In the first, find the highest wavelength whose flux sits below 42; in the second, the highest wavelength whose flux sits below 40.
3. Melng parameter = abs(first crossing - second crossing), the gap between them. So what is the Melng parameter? 22.7 angstrom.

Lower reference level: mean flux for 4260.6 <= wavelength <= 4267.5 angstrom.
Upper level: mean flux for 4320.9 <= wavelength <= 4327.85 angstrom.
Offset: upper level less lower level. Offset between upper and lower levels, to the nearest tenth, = 15.5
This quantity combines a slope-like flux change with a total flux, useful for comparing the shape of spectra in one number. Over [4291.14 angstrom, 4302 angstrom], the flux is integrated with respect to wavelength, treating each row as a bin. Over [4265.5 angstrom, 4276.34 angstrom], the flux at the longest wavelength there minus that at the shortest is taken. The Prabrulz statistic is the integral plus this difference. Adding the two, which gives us 301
